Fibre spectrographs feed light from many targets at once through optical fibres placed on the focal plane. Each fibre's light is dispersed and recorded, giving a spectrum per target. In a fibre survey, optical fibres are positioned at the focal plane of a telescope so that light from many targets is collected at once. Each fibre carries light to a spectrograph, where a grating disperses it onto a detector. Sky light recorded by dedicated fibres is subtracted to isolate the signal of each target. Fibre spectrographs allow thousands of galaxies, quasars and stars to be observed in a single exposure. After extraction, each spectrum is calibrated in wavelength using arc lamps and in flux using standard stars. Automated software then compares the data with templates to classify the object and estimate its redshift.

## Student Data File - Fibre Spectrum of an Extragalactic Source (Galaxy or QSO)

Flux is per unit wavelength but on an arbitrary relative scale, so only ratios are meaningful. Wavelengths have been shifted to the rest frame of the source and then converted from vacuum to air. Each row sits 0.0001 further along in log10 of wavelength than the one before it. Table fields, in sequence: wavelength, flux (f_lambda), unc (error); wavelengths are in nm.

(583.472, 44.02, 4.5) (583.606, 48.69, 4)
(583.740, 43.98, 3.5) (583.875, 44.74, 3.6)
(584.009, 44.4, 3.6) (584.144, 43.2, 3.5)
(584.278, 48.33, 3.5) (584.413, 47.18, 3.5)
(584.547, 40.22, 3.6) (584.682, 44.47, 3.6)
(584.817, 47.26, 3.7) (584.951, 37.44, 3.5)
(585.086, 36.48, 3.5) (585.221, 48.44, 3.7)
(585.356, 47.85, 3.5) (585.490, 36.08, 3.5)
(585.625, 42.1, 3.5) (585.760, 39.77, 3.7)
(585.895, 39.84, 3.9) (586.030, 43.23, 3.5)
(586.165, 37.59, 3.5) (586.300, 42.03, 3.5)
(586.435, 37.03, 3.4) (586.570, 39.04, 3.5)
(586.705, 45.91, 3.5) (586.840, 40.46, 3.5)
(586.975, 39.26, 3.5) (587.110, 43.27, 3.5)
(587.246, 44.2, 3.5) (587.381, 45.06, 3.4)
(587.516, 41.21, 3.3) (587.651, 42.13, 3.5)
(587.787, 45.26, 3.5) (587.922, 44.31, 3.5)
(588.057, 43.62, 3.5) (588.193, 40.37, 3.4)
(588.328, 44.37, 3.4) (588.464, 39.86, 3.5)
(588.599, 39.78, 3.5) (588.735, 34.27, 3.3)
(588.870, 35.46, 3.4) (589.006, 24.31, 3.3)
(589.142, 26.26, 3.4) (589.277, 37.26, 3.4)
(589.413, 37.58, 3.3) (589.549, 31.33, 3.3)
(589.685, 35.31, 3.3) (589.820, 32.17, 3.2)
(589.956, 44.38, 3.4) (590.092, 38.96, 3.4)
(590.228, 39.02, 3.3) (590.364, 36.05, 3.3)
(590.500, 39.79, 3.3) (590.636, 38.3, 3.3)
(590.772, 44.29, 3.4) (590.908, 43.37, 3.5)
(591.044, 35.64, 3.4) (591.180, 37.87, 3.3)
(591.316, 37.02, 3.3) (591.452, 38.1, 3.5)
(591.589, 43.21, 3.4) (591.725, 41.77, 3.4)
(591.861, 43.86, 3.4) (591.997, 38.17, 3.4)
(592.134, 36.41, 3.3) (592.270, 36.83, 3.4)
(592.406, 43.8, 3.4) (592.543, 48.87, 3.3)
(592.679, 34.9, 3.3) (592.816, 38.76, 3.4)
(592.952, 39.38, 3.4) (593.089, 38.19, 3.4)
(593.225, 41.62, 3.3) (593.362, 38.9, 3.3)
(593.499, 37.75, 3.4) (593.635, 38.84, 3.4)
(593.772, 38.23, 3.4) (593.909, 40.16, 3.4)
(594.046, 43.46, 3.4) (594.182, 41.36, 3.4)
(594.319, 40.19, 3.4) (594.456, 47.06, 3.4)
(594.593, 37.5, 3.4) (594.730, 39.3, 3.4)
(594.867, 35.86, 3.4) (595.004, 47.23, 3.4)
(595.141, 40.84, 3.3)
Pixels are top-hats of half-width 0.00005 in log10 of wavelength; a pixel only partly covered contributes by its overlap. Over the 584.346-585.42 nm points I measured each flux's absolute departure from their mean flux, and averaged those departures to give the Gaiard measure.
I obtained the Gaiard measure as 4.2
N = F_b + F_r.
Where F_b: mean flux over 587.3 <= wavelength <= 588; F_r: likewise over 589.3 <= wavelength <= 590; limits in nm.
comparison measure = 80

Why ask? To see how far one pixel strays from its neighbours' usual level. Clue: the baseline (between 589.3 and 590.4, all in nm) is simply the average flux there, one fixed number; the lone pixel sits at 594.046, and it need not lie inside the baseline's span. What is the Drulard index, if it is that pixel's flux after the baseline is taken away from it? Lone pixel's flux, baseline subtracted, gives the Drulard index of 7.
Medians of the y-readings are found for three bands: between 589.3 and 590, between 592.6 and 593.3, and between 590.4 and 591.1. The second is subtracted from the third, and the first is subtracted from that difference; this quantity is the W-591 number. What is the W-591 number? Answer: -34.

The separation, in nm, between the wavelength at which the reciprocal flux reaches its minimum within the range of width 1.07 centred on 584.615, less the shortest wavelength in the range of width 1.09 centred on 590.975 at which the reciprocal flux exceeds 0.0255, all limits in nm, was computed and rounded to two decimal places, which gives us -6.36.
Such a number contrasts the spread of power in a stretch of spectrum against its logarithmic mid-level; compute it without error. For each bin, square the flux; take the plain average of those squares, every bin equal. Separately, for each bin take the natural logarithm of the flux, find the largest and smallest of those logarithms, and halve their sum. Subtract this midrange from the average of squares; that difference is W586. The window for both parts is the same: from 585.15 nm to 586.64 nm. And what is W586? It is 1707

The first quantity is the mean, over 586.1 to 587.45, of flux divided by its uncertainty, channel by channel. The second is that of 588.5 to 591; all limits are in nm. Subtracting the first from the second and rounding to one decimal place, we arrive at -1.0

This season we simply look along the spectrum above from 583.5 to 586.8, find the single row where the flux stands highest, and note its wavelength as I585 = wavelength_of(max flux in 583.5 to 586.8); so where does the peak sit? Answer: 583.606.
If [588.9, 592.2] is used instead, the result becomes 589.956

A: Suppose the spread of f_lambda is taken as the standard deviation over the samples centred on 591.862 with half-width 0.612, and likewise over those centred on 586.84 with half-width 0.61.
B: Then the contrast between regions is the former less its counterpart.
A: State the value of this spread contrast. 0.1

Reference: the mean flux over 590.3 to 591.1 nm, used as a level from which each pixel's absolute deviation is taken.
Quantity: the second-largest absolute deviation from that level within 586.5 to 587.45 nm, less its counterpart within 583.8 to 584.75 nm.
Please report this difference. -2.1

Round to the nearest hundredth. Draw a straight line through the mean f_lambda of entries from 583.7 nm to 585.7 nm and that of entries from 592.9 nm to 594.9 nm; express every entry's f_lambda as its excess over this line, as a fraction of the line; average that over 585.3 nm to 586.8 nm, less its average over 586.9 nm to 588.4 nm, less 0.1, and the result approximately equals -0.16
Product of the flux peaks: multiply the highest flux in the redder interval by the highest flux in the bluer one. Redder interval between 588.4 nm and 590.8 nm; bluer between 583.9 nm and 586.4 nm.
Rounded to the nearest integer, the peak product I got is 2150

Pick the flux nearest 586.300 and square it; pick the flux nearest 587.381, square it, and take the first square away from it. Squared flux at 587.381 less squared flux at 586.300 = 264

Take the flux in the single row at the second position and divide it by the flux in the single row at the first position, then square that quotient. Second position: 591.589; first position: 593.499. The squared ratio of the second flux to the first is 1.31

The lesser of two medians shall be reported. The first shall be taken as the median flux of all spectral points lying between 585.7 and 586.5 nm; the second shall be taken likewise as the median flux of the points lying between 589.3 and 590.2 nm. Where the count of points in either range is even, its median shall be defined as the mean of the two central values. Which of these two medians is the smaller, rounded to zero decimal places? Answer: 36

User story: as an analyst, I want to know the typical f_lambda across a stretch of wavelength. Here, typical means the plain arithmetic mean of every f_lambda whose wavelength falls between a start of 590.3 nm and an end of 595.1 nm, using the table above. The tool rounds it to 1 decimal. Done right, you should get 40.1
